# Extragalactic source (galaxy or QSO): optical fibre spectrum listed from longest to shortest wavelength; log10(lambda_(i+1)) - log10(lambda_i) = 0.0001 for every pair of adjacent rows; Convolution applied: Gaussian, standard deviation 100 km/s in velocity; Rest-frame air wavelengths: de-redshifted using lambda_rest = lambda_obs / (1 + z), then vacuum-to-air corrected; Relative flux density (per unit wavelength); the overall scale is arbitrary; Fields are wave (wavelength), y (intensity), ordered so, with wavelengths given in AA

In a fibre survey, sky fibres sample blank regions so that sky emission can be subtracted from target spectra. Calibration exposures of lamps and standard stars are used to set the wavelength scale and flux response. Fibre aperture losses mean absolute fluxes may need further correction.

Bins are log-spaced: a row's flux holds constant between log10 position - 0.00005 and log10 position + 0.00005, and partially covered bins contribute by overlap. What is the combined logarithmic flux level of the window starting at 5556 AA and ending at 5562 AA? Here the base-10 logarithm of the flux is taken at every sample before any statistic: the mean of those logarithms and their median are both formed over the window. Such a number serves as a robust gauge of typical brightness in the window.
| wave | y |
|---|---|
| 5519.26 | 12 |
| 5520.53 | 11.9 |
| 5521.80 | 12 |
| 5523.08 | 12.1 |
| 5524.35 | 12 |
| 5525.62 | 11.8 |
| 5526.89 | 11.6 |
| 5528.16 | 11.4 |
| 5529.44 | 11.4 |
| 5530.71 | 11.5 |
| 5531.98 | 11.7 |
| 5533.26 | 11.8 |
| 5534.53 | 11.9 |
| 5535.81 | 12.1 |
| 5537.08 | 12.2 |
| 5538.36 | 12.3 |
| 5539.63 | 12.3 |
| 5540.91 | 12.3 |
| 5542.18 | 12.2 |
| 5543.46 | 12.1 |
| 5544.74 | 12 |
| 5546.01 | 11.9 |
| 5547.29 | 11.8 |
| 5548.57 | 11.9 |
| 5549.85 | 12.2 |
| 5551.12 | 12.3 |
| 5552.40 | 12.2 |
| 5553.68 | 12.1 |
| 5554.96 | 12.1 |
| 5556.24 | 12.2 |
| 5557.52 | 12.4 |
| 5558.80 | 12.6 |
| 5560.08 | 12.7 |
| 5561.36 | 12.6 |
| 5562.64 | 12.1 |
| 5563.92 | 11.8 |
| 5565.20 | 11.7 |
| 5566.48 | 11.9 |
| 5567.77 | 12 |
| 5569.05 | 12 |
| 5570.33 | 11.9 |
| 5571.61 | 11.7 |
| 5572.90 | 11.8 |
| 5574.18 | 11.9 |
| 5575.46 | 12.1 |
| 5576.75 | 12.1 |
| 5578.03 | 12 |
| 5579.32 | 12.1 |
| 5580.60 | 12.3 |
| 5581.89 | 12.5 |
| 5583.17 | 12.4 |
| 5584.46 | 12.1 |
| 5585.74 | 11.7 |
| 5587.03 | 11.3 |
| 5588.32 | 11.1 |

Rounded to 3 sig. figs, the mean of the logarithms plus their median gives 2.20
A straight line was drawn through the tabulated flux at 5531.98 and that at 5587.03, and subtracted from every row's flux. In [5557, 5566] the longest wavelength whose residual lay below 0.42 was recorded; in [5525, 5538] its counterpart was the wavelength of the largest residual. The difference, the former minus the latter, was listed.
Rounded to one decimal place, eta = 28.1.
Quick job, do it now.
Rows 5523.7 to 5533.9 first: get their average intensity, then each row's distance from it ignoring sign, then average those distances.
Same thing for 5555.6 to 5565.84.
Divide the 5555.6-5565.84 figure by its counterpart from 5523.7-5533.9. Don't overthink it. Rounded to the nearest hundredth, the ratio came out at 1.79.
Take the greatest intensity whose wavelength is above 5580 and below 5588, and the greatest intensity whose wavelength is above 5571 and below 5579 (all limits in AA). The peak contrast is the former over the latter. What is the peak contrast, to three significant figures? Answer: 1.03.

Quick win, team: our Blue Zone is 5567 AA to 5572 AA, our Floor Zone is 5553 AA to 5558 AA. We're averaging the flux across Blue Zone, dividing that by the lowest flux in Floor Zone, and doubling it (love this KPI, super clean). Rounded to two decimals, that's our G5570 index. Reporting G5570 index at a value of 1.97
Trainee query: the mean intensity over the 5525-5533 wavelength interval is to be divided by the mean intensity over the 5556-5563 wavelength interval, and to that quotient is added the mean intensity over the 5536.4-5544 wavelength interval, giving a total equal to 13.2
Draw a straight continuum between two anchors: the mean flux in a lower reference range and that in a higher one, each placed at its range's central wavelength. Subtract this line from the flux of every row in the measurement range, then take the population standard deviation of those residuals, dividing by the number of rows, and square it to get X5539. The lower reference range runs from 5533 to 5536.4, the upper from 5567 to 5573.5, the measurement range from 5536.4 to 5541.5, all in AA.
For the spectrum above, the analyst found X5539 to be 0.002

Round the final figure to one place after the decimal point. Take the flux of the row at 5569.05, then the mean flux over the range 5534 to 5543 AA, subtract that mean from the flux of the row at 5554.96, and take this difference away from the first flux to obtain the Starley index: 12.1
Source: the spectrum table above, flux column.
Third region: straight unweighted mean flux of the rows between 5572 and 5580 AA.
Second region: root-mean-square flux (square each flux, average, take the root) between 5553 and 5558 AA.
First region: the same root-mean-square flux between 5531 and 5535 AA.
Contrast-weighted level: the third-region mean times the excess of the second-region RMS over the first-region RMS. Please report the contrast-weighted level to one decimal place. 4.8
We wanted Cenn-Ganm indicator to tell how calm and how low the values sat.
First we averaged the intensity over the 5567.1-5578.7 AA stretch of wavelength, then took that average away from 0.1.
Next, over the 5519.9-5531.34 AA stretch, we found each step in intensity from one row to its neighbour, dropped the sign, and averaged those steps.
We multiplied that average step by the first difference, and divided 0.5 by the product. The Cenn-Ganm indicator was -0.338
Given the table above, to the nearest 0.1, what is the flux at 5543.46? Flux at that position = 12.1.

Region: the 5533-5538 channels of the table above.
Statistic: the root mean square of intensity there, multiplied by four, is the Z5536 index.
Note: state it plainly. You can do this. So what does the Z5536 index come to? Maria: 48.0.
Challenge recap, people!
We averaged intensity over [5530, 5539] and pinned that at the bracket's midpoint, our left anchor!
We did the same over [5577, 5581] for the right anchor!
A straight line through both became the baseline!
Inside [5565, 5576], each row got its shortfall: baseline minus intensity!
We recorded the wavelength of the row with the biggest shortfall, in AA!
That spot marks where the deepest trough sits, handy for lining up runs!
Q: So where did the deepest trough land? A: 5571.61 AA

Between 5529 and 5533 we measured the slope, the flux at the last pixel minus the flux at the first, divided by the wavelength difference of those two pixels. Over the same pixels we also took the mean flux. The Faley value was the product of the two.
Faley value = 1.4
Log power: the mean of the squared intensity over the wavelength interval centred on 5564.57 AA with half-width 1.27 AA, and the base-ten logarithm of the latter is 2.14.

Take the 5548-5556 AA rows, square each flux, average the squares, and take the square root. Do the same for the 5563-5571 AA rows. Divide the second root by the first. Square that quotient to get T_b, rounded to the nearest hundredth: 0.96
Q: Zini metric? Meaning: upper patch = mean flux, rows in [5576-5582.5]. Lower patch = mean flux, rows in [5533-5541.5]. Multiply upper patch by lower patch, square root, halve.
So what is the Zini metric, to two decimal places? 6.08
